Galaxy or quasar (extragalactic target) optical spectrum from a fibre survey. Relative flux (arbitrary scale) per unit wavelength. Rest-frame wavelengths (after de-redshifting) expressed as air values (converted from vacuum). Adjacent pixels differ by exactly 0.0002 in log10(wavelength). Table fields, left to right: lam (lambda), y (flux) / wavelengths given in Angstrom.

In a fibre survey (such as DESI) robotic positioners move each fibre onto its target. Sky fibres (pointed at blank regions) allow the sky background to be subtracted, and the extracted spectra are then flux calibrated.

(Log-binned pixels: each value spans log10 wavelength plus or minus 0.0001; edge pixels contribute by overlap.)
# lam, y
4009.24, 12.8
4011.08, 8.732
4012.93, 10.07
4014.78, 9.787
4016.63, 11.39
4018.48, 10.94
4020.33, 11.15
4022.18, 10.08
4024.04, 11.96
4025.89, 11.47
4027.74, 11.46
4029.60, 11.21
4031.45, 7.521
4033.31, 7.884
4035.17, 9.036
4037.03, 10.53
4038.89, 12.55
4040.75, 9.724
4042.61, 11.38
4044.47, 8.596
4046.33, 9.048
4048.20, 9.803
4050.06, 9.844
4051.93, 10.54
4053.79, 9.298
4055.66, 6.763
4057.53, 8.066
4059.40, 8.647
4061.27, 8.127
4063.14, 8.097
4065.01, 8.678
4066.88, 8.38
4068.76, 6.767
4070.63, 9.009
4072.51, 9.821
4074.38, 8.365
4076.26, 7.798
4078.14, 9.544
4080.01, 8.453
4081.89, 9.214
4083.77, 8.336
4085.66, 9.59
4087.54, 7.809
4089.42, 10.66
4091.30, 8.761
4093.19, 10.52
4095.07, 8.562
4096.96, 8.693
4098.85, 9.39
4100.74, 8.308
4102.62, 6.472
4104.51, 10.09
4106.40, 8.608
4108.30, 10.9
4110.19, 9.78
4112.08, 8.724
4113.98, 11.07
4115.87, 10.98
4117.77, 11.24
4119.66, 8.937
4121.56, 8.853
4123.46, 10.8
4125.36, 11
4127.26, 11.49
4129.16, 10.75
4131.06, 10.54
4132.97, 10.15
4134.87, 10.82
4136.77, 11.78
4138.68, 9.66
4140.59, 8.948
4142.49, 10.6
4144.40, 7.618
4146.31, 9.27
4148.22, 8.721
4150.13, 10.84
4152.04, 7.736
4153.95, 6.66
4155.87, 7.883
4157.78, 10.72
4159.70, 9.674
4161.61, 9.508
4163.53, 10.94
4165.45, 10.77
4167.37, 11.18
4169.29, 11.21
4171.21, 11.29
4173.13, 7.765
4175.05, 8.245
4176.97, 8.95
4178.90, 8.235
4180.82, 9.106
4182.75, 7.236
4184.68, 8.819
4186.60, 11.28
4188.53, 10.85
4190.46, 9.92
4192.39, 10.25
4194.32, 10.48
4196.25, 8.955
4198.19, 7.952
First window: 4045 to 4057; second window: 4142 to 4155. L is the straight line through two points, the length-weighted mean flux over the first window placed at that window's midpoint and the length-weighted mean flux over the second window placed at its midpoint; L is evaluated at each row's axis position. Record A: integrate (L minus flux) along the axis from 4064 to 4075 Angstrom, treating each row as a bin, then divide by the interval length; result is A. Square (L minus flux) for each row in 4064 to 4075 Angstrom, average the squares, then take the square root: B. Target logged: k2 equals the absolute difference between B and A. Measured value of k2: 0.5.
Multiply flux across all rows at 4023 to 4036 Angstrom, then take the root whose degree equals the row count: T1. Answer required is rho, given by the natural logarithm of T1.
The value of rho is 2.29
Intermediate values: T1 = 9.9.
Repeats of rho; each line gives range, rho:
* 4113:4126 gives 2.34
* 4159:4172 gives 2.36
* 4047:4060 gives 2.19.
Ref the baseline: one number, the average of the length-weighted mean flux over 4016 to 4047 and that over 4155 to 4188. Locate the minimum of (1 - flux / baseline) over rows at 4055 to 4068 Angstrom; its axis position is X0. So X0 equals 4065.01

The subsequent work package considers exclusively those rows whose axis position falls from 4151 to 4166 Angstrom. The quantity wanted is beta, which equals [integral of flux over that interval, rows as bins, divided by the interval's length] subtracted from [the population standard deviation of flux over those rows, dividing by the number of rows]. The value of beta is -7.69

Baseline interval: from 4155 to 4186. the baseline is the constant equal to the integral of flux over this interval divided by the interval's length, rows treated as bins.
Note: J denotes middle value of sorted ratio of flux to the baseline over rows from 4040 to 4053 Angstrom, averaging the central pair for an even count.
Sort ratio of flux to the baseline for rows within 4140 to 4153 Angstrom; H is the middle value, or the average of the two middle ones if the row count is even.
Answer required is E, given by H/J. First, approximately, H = 0.94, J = 1.03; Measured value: 0.9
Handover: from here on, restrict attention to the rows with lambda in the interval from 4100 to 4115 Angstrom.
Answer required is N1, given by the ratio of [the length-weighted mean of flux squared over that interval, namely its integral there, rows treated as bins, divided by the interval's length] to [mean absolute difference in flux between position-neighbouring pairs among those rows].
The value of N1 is 45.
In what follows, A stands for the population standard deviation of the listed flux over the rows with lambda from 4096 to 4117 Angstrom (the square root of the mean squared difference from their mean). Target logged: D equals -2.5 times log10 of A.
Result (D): -0.31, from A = 1.33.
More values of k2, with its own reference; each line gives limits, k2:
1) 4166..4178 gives 3.1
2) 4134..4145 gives 3.0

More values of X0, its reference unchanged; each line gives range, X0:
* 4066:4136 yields 4127.26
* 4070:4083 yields 4072.51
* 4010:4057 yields 4038.89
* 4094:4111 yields 4108.30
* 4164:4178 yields 4171.21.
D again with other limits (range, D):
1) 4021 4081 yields -0.41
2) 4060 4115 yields -0.10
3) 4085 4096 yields -0.04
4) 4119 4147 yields -0.12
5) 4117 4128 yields -0.08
